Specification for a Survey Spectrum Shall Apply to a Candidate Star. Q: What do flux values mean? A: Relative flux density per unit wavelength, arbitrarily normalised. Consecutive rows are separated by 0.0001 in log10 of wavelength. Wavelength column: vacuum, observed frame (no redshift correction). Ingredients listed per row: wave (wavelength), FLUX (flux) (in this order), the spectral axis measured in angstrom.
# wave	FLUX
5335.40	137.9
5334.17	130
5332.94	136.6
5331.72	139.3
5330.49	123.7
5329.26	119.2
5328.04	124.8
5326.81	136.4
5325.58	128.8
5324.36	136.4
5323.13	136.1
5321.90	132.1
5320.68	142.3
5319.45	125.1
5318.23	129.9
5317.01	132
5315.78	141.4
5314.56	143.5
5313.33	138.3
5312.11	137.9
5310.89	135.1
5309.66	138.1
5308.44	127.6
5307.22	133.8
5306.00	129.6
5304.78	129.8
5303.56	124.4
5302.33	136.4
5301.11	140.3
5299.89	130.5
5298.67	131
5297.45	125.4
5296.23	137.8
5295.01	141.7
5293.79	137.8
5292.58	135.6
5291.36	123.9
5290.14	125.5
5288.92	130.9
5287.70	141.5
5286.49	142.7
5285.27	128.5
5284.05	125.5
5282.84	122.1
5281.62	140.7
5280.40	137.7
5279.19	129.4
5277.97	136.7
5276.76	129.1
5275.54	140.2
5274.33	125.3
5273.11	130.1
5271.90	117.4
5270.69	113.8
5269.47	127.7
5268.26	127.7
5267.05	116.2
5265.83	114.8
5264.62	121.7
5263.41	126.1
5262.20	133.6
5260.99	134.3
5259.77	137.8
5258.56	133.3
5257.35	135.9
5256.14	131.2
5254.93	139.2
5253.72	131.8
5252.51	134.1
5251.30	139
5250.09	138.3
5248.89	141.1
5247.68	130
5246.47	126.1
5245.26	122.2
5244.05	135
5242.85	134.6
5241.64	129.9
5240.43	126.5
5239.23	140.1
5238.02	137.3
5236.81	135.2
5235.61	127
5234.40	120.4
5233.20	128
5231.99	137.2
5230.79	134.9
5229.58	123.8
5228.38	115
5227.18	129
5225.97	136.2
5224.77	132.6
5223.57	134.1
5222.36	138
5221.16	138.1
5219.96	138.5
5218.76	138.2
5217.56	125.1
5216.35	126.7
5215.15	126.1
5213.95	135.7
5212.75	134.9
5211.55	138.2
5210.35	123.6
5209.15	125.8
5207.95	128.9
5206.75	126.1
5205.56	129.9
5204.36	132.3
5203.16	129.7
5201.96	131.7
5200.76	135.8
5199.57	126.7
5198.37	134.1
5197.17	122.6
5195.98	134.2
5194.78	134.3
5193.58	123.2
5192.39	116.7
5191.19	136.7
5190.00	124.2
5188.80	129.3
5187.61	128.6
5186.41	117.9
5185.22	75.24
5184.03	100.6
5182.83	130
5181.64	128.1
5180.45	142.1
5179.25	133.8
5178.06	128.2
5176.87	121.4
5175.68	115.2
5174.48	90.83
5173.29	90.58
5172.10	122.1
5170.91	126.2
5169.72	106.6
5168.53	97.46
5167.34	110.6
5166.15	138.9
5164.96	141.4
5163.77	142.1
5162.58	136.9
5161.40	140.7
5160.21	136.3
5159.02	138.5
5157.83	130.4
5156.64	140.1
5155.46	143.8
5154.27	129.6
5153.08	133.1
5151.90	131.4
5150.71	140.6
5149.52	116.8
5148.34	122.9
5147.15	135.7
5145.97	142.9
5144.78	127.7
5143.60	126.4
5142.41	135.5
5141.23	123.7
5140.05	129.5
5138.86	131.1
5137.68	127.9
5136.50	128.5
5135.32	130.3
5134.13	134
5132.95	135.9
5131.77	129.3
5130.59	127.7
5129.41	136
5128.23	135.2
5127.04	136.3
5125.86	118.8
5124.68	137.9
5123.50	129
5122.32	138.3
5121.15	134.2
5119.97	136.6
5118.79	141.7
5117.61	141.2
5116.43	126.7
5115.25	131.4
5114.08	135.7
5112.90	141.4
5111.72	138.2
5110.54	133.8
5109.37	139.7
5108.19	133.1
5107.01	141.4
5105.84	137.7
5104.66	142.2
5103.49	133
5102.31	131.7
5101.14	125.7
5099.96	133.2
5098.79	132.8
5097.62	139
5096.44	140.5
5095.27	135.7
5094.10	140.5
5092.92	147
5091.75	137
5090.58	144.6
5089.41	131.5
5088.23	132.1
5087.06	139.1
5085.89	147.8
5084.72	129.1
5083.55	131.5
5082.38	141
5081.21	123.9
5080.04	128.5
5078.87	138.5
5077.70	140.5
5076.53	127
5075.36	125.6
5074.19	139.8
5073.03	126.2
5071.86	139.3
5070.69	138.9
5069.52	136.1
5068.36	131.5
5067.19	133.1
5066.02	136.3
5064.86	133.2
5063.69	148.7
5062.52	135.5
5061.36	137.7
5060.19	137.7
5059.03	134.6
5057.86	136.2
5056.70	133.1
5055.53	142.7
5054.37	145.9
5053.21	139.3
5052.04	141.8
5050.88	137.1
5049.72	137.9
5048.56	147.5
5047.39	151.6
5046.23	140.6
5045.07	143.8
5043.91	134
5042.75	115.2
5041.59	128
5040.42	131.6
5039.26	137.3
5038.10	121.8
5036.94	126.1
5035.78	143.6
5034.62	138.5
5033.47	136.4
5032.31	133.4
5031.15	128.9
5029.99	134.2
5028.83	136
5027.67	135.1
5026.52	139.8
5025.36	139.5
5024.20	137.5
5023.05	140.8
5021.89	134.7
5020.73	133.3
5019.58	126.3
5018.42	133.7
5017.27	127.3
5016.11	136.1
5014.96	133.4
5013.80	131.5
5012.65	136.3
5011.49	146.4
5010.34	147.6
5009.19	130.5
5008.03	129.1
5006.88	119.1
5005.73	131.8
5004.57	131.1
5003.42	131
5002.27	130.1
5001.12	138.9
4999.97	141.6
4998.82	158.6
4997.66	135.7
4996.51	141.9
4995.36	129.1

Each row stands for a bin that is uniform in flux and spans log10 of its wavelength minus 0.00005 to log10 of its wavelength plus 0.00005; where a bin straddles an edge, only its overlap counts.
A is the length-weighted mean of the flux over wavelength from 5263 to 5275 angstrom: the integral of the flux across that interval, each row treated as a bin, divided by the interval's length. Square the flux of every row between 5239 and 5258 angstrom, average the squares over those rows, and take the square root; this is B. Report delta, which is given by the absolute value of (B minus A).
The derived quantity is 11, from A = 122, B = 134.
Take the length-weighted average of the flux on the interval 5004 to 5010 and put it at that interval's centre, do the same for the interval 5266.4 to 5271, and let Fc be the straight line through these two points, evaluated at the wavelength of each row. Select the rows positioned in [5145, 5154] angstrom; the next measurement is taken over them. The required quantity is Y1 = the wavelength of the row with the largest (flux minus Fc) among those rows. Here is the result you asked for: 5145.97 angstrom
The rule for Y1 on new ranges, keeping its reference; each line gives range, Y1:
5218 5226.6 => 5219.96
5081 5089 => 5085.89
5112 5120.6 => 5118.79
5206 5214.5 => 5211.55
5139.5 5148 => 5145.97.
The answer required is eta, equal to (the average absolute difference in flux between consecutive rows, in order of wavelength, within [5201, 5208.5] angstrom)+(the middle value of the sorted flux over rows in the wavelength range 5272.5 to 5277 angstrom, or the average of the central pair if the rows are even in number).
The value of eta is 132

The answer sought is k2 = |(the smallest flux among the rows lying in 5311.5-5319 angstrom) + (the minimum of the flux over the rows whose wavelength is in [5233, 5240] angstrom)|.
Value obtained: 250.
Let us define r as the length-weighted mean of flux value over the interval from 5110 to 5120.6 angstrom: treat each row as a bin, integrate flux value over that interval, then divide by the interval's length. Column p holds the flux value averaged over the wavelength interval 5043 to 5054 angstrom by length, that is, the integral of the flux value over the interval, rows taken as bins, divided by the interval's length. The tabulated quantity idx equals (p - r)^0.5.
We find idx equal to 2.2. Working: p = 141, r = 136.2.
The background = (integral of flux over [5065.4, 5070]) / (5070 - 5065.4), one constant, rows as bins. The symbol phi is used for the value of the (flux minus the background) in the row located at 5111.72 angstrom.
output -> 3.8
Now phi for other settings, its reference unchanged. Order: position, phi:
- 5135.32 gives -4.1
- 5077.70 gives 6.1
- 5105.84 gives 3.3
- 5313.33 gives 3.9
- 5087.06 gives 4.7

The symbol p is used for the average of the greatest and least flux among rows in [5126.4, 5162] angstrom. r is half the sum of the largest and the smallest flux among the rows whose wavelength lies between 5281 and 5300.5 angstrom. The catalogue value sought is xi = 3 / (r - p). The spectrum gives 1.4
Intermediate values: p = 130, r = 132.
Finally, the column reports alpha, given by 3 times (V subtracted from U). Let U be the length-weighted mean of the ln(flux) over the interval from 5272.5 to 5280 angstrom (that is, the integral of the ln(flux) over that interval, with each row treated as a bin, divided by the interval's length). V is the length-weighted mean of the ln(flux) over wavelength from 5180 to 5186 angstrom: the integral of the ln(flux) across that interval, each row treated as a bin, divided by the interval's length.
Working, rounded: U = 4.88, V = 4.72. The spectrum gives 0.5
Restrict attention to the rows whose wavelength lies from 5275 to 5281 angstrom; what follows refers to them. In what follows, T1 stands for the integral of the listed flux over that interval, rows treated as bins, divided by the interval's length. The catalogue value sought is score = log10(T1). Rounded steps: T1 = 135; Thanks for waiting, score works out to 2.13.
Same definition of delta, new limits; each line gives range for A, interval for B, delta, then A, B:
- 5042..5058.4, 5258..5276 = 12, 139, 127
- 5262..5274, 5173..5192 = 3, 123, 120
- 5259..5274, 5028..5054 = 11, 125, 136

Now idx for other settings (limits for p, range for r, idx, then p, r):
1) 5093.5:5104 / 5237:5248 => 1.8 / 135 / 131.4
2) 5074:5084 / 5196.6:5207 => 1.6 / 133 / 130.1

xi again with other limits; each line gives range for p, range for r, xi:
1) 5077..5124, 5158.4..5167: 0.9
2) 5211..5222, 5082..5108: 0.6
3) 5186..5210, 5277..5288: 0.5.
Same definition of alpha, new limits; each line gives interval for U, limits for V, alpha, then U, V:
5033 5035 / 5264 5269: 0.5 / 4.95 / 4.79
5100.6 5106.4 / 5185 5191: 0.4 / 4.90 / 4.77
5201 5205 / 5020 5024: -0.1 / 4.87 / 4.92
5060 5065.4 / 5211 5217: 0.1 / 4.92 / 4.88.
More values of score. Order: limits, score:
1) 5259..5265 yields 2.12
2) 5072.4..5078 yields 2.12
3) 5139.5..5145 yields 2.11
